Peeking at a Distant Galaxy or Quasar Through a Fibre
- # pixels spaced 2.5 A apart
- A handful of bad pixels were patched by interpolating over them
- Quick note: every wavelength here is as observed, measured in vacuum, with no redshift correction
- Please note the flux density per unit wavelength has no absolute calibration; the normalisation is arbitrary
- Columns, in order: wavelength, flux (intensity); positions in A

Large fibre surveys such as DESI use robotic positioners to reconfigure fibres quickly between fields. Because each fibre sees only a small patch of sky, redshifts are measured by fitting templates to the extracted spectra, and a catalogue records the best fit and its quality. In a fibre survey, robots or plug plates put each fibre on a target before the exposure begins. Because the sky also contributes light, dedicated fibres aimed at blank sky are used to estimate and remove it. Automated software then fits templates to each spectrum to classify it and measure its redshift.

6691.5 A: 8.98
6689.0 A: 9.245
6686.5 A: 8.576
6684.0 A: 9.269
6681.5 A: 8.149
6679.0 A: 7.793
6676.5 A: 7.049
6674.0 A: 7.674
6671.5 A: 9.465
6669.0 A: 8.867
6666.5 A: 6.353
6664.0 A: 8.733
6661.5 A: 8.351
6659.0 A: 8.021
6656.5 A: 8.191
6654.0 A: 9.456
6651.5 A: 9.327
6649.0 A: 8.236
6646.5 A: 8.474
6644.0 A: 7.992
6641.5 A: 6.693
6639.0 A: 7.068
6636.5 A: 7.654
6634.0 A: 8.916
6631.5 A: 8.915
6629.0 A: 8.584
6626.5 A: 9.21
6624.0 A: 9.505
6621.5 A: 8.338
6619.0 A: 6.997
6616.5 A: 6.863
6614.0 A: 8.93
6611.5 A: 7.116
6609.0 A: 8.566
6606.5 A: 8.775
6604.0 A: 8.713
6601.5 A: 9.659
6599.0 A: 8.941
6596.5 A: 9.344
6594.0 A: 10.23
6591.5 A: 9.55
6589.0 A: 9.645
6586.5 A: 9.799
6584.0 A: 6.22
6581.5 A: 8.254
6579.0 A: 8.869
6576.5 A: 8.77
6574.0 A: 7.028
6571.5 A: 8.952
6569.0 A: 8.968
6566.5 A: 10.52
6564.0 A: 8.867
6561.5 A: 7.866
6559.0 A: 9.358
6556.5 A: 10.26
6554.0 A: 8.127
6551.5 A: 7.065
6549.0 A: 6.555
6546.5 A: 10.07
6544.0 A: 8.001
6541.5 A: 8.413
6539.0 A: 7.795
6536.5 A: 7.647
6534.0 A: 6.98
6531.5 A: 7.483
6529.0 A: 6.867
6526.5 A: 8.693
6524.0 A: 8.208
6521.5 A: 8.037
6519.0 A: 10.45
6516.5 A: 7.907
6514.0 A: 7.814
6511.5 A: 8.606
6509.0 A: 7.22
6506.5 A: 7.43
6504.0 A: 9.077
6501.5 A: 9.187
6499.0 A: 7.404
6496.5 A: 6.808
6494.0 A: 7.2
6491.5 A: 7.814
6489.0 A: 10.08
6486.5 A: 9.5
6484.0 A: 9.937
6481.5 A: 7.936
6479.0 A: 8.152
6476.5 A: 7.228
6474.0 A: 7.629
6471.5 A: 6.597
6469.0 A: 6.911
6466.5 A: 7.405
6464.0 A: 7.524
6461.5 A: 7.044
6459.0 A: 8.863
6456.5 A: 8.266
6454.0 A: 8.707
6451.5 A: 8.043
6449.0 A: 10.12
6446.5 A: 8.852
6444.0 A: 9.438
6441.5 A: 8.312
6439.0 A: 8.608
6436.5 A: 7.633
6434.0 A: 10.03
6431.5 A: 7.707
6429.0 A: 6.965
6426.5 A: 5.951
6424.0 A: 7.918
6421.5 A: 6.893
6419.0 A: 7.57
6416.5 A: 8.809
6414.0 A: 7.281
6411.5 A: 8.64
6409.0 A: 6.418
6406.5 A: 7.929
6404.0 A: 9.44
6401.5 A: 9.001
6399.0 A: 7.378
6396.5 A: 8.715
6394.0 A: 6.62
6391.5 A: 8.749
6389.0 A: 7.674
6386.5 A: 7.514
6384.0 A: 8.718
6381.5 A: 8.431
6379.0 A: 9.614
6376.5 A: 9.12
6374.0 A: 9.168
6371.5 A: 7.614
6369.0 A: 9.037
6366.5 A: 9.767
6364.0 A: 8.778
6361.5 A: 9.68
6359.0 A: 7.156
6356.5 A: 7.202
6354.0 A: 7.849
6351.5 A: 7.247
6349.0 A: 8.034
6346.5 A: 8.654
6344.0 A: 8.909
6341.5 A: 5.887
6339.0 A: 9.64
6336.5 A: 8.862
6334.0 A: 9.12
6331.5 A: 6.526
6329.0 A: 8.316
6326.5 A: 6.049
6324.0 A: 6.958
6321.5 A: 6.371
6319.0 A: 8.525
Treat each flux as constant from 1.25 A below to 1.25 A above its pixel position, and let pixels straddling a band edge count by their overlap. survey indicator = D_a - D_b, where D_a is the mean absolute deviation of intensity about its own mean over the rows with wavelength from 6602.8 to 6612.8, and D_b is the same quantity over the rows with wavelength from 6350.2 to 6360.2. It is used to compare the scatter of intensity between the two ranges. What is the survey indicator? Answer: 0.3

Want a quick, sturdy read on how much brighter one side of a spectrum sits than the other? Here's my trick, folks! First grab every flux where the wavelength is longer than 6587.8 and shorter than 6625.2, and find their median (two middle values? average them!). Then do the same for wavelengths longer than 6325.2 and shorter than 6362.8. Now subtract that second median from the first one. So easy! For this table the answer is 0.9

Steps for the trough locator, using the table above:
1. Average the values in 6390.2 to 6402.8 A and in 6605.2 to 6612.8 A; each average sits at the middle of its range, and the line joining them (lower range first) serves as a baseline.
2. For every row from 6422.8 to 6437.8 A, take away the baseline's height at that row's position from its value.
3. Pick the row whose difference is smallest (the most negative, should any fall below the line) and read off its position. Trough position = 6426.5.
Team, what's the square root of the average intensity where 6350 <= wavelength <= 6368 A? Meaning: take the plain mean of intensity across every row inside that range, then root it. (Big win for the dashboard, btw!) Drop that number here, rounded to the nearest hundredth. 2.87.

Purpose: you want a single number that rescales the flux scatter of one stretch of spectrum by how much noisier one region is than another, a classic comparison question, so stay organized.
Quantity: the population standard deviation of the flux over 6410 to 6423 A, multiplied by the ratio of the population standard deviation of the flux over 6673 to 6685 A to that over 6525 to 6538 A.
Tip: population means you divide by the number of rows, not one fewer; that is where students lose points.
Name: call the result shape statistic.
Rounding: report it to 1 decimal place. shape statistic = 0.9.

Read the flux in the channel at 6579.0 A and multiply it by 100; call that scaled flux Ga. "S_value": 887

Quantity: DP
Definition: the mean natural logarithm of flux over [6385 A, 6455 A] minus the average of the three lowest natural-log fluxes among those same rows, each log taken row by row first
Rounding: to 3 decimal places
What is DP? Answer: 0.240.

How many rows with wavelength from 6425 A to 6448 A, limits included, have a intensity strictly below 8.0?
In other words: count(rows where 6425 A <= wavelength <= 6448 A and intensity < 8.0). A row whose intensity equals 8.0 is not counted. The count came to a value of 4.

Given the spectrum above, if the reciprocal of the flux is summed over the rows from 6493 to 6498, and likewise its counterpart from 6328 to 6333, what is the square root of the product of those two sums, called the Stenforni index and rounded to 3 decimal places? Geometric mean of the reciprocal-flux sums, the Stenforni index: 0.280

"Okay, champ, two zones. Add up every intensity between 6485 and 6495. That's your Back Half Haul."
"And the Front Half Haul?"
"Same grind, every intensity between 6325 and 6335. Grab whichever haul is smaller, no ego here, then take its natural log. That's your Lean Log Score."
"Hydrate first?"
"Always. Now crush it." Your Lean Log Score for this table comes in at 3.40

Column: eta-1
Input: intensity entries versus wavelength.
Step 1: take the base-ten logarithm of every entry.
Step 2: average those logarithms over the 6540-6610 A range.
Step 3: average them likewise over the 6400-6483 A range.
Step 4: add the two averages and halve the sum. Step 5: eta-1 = 0.919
